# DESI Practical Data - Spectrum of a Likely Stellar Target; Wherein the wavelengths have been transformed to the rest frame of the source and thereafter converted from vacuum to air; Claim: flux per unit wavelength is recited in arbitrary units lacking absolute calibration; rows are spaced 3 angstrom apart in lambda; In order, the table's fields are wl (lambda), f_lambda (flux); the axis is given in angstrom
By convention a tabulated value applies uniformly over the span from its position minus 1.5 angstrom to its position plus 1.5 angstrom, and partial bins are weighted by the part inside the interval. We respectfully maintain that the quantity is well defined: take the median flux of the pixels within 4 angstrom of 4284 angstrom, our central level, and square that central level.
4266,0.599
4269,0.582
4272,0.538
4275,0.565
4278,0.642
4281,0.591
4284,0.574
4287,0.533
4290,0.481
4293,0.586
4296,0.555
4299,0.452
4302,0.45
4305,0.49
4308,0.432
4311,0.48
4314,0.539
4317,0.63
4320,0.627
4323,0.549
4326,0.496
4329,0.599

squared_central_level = 0.33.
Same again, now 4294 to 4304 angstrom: 0.20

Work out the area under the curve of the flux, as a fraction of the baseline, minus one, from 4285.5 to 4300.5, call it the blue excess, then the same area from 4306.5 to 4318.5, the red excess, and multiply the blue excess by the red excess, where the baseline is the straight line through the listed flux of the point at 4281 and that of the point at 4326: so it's 0.1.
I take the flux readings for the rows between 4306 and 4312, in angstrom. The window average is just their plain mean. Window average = 0.46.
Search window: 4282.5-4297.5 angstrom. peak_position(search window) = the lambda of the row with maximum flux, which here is 4293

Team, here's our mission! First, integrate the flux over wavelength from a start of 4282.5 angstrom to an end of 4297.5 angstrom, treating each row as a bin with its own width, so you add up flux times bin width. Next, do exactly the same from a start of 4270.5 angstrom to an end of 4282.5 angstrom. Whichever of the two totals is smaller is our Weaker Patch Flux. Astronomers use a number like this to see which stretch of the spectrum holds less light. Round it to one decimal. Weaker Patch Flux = 7.0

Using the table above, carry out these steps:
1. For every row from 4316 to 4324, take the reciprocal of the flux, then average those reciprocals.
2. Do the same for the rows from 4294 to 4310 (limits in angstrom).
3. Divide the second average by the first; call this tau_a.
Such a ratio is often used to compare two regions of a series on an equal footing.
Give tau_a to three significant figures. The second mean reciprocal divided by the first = 1.27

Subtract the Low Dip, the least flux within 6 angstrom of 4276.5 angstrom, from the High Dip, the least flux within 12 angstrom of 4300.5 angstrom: -0.11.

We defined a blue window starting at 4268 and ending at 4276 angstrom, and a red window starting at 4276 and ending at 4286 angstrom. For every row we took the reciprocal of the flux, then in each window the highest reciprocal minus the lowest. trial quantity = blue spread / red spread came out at 0.76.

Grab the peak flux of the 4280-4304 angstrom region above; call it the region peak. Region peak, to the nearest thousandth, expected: 0.591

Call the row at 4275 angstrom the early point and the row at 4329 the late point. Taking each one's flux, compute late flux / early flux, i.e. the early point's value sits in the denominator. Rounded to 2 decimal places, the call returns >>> 1.06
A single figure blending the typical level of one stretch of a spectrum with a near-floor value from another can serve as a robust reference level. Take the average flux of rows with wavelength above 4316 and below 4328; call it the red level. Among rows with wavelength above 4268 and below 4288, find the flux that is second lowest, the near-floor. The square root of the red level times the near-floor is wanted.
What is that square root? 0.556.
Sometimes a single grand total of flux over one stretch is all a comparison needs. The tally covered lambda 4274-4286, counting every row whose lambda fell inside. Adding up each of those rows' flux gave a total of 2.37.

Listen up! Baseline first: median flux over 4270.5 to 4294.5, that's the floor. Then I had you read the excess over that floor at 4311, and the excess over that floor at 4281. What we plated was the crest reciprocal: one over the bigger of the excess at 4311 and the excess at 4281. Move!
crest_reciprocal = 47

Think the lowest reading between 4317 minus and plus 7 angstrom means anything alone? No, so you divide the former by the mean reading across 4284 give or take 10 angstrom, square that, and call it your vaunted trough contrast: 0.72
